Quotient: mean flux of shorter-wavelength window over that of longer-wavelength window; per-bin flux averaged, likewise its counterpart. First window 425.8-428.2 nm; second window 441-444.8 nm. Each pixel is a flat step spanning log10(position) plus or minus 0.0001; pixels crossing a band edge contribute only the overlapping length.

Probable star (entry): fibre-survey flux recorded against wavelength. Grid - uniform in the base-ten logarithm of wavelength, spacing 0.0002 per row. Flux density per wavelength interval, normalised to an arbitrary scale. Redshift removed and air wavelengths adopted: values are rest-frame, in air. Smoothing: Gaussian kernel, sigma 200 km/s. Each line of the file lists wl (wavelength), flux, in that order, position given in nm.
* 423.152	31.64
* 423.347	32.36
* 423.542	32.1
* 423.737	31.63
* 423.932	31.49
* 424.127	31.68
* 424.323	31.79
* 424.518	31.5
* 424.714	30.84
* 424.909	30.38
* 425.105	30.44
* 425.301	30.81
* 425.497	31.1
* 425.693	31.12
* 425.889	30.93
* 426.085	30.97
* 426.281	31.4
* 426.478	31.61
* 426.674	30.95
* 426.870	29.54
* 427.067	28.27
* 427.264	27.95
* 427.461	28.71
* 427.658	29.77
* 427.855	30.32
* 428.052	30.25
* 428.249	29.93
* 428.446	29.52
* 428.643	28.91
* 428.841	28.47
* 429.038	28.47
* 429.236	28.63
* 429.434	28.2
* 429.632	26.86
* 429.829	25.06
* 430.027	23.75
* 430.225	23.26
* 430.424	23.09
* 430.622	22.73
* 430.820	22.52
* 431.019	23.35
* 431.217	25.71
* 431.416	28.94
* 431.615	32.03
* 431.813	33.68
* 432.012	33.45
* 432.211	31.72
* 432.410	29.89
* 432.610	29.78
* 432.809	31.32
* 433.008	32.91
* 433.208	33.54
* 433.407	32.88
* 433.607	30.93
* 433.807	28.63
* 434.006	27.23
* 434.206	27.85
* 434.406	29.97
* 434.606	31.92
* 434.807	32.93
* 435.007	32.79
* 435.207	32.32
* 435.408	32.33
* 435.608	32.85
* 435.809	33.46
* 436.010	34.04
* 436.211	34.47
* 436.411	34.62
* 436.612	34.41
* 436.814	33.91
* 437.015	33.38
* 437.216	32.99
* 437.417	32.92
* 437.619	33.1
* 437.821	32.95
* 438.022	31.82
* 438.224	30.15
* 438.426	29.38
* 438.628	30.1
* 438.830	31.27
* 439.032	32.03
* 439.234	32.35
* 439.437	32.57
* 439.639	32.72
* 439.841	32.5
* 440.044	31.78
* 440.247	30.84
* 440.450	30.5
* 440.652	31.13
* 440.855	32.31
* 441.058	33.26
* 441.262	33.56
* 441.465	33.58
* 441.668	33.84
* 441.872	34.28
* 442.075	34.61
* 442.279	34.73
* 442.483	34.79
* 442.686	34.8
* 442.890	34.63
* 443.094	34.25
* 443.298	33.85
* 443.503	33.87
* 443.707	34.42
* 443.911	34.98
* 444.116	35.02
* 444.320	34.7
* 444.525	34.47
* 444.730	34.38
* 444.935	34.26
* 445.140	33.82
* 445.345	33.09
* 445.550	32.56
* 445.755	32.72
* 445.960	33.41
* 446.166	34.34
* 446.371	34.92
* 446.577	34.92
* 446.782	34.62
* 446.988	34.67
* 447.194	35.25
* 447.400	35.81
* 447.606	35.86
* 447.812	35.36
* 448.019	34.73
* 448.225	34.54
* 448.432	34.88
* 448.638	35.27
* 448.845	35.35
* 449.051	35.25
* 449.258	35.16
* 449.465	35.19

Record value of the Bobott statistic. 0.88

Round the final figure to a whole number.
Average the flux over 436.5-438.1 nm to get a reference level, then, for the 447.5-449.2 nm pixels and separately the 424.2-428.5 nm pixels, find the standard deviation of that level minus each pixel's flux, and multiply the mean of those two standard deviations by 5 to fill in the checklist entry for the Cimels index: 4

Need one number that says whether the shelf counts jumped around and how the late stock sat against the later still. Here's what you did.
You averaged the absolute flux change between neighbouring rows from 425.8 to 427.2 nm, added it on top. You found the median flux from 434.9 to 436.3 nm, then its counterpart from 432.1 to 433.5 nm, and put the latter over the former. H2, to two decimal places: 1.64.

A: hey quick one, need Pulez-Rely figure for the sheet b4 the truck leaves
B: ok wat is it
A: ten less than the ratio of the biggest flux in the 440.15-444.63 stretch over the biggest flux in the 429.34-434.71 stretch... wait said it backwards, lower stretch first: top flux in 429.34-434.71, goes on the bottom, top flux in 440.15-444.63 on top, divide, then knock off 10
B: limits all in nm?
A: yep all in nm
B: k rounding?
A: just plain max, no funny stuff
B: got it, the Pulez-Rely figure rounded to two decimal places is -8.96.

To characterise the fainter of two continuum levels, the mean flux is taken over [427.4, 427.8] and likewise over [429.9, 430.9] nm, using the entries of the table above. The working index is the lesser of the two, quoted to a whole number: 23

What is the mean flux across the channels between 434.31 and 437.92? 33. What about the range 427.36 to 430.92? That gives 27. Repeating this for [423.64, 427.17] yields 31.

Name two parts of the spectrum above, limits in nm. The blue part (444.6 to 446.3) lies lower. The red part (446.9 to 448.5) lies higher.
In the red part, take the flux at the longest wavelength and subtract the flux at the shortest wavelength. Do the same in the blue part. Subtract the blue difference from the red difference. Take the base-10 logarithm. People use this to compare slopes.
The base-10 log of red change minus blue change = -0.6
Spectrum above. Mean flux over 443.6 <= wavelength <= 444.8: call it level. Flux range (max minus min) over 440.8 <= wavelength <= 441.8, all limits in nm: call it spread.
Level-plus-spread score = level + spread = 36.2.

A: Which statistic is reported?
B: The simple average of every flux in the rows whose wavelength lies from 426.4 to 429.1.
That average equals 29.5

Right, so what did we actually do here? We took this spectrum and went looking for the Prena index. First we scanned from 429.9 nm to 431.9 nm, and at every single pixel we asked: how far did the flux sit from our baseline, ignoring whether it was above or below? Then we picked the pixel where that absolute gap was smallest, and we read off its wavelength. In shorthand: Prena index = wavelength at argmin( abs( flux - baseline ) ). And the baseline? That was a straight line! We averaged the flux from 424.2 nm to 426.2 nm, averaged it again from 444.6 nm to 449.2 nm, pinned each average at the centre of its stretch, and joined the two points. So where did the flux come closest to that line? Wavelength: 431.615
